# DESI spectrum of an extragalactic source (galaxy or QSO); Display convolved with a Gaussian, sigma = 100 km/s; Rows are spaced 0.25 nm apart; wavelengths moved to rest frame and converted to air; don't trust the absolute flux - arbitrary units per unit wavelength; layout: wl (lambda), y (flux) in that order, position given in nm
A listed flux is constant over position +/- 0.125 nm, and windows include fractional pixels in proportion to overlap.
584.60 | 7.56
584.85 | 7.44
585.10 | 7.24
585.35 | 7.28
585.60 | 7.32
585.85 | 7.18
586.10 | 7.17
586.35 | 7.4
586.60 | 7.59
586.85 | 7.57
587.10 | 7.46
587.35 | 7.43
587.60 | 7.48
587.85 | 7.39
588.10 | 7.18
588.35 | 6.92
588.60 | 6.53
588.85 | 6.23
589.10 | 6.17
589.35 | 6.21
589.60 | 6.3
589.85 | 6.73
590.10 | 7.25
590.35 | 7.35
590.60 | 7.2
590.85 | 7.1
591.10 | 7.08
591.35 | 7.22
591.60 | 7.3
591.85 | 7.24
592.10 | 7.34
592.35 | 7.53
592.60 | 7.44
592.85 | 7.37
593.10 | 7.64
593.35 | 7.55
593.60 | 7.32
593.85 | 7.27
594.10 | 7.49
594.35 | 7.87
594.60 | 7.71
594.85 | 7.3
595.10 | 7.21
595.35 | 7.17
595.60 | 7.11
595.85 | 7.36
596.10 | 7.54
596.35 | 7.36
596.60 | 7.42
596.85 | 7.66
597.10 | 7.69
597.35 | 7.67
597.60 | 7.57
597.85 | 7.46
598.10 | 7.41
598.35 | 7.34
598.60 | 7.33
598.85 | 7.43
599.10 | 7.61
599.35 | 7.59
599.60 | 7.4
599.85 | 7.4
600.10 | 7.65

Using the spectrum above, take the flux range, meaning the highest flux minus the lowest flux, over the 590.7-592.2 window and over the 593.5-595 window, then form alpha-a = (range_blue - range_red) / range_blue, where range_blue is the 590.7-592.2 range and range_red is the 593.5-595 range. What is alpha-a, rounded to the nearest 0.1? -1.3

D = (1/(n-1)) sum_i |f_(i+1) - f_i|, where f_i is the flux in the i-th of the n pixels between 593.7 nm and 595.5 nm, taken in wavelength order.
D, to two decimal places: 0.22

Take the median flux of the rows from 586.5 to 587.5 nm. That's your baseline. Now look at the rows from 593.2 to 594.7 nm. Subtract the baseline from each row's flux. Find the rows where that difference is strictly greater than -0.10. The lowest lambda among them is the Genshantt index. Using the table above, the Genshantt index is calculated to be 593.35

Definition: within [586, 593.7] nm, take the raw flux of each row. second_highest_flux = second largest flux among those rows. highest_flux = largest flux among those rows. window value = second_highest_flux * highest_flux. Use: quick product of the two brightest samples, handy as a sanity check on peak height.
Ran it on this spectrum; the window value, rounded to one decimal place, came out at 58.0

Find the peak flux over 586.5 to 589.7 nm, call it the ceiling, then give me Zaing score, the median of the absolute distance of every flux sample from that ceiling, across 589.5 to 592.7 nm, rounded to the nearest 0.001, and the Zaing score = 0.350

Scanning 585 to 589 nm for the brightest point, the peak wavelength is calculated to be 586.60 nm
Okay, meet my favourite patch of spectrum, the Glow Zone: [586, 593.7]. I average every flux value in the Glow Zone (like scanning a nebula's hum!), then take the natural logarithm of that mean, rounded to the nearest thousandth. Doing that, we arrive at 1.967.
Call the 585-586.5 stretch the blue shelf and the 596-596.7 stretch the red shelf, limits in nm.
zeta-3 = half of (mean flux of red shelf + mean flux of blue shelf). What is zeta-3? 7.35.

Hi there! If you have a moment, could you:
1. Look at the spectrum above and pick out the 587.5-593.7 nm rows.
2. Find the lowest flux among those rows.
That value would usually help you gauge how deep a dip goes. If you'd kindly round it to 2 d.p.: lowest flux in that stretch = 6.17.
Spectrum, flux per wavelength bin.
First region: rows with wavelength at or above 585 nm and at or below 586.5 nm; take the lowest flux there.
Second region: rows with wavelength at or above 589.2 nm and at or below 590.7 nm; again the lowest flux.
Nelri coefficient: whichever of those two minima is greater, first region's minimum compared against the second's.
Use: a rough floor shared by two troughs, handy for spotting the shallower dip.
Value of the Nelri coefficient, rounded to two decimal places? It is 7.17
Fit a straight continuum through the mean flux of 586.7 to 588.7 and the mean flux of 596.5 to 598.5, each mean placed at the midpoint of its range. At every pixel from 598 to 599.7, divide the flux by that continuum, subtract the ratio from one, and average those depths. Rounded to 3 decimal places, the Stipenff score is 0.016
